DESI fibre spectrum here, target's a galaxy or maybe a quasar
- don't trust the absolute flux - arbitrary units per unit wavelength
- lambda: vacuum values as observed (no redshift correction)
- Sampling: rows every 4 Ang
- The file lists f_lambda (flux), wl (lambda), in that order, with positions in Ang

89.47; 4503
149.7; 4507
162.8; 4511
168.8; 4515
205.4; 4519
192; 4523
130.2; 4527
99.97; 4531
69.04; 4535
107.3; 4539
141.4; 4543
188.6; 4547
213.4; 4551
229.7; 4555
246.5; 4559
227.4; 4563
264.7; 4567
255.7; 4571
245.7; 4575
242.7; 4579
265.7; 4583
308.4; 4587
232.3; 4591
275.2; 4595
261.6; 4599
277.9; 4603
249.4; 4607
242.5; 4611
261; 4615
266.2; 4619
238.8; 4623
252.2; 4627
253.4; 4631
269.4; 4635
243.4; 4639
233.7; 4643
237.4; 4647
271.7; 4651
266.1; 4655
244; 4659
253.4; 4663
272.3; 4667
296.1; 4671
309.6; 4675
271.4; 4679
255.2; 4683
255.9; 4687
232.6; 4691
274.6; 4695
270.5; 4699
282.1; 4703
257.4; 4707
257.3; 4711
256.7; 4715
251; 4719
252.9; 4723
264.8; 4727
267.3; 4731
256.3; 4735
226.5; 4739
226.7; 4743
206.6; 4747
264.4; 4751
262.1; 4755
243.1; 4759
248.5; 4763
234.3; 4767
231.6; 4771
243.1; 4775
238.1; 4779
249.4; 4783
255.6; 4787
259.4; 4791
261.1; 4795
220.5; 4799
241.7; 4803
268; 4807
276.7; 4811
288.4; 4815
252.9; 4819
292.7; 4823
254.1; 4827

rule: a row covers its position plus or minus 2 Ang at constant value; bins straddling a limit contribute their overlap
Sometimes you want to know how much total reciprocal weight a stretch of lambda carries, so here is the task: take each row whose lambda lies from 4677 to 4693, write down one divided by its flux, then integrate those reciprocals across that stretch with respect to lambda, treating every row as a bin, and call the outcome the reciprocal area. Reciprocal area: 0.0632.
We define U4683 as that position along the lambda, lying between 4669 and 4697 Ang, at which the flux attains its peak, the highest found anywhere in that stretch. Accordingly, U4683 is 4675 Ang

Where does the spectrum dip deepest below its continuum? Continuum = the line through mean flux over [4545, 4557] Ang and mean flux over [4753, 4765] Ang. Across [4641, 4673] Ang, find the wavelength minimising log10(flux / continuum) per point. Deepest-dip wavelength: 4643 Ang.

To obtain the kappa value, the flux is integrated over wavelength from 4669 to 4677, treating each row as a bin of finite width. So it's 2423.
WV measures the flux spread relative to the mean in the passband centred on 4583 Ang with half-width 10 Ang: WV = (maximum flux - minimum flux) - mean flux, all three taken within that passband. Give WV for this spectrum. -183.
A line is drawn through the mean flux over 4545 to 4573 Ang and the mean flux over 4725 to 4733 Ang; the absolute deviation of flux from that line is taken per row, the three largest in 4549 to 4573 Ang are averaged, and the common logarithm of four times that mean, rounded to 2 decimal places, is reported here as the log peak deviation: 1.96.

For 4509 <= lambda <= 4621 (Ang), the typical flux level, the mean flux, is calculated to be 215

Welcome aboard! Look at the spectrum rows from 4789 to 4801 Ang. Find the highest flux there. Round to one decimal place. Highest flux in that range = 261.1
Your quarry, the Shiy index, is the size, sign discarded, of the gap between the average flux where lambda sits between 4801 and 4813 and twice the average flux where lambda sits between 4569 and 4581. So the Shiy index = 234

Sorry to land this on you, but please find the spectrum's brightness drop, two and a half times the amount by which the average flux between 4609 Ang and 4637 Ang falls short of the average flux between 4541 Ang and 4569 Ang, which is -97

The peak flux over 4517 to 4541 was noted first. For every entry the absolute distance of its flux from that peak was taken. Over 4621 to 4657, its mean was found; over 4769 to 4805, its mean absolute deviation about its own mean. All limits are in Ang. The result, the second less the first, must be -35.8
